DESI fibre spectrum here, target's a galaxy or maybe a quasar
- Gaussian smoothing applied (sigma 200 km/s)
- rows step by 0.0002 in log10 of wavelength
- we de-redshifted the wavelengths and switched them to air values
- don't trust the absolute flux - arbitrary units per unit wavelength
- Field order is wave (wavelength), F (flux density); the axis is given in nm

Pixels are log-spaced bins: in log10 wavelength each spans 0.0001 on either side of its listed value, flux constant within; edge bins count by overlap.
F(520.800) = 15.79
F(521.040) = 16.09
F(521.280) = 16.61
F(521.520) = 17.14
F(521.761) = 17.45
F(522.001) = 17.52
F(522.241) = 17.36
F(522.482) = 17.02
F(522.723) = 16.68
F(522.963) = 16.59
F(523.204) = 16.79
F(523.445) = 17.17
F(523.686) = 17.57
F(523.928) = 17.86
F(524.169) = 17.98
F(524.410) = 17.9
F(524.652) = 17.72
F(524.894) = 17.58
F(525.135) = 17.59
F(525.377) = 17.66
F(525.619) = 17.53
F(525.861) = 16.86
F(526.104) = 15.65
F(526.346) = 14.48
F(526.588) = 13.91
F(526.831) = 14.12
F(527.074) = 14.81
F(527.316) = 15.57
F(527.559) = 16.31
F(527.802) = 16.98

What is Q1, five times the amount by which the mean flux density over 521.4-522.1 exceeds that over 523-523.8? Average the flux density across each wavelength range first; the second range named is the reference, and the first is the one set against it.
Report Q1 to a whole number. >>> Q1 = 1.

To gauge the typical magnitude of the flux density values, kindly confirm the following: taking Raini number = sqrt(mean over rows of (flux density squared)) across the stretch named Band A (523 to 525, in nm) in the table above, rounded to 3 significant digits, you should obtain 17.6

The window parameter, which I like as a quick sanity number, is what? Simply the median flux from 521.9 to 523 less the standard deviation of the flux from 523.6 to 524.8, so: 16.9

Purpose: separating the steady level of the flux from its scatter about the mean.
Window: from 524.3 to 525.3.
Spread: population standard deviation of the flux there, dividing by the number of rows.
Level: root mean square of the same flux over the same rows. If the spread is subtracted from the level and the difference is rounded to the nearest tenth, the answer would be 17.6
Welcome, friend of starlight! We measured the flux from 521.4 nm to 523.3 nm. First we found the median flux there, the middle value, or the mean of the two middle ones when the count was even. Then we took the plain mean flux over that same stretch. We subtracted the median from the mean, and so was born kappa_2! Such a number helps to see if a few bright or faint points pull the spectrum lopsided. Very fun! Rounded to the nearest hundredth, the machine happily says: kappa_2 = -0.01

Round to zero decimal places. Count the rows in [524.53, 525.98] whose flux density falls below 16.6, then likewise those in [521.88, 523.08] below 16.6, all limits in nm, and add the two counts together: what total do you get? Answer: 1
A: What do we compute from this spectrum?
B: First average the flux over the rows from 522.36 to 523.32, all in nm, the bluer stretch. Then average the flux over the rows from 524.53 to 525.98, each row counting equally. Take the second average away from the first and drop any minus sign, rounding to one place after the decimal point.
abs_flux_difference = 0.7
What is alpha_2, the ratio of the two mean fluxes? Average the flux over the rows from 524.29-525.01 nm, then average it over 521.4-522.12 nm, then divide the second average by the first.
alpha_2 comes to 0.980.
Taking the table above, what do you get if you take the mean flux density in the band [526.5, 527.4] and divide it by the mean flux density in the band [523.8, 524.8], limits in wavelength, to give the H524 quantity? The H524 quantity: 0.82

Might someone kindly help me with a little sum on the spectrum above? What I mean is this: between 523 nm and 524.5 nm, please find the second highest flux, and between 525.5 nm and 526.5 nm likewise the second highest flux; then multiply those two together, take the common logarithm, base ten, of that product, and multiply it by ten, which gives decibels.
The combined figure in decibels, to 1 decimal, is 24.8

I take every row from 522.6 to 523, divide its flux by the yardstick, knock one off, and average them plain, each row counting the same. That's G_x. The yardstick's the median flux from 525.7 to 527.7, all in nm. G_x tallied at 0.10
